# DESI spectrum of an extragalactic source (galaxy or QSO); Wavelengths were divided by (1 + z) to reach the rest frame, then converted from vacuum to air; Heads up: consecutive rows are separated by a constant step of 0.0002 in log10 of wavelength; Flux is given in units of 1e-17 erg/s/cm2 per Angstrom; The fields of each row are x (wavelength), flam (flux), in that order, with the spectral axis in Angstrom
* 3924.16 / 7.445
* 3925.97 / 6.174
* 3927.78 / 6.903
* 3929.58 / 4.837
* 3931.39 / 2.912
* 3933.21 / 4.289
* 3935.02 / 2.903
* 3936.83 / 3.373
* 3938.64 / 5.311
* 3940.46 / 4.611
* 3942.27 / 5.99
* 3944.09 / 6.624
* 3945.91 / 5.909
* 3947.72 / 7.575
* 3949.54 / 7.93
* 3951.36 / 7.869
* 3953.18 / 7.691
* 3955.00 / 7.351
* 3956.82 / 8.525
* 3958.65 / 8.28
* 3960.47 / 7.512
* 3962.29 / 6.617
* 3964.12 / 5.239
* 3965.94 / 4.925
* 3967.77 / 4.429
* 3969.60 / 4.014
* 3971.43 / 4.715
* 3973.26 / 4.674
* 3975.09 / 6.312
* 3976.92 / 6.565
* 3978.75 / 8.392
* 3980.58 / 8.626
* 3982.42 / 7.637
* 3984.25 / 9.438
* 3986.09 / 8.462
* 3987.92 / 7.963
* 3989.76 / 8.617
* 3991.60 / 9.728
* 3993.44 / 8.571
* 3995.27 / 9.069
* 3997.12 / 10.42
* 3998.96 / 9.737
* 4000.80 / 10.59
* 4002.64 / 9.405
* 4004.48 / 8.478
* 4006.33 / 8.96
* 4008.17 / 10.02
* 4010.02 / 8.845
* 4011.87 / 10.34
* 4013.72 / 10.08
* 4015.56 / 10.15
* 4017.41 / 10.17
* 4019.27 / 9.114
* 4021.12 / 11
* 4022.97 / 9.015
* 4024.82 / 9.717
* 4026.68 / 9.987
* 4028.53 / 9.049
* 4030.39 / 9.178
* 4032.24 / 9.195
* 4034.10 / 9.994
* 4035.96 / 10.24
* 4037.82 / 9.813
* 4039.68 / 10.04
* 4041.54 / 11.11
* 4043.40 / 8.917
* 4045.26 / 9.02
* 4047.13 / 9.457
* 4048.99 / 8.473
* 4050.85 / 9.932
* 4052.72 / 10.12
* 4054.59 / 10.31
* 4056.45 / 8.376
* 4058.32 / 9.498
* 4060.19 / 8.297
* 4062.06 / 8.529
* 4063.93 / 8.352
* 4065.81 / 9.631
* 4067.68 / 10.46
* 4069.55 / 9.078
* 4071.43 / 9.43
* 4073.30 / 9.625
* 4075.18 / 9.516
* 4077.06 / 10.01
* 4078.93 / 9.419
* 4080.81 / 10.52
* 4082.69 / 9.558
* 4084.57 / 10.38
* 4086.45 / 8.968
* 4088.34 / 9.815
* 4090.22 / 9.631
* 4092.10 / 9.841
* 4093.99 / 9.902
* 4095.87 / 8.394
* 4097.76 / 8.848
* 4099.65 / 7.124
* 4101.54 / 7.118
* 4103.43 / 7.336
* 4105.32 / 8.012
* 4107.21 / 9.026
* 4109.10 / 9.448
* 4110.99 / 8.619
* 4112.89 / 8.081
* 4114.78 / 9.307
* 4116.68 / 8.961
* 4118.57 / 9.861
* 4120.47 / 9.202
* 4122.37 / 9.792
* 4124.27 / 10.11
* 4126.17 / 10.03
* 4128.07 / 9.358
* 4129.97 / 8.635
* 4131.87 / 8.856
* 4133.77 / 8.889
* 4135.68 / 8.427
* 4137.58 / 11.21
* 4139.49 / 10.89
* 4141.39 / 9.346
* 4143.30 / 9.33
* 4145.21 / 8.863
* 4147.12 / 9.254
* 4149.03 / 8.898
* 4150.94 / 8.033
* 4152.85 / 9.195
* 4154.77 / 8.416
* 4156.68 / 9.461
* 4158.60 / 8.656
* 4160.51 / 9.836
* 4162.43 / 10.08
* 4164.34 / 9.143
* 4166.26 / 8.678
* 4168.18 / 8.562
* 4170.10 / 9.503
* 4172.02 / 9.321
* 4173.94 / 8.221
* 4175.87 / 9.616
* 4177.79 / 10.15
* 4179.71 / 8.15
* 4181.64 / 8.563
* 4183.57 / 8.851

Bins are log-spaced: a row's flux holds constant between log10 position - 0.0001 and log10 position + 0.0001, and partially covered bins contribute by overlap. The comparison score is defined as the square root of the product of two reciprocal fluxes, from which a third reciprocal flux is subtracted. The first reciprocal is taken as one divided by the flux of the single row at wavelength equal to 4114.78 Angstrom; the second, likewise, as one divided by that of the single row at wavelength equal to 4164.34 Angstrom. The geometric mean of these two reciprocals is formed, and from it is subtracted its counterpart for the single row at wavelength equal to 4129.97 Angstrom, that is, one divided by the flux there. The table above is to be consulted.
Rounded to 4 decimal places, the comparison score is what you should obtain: -0.0074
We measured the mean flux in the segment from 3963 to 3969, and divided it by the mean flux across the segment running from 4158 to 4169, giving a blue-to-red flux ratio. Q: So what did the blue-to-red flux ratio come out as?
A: 0.53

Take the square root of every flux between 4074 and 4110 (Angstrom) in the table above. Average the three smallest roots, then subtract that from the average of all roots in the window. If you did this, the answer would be 0.33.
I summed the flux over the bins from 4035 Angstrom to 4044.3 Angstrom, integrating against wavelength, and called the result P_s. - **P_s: 93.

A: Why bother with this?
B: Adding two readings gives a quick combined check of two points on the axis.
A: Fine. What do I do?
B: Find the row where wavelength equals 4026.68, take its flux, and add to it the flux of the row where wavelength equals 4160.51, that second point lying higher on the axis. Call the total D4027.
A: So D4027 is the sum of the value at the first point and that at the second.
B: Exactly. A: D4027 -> 19.8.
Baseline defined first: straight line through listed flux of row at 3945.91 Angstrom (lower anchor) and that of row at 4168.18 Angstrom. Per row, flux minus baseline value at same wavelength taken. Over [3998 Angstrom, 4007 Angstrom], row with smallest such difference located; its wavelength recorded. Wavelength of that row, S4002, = 4004.48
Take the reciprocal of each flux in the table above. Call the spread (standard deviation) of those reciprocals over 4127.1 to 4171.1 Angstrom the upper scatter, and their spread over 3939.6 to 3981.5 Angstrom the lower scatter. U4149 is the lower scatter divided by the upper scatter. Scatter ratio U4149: 5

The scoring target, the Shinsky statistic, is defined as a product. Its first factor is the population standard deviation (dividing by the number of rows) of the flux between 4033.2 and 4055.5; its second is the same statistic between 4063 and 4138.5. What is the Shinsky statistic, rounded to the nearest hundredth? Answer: 0.61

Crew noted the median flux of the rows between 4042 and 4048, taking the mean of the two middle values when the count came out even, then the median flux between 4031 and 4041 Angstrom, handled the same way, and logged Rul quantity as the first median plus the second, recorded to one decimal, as 19.0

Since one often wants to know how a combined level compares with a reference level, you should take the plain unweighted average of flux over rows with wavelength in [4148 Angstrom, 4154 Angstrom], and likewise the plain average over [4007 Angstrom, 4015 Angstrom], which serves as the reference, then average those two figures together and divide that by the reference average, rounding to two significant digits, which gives 0.94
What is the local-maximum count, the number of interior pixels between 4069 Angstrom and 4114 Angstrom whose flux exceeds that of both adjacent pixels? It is 8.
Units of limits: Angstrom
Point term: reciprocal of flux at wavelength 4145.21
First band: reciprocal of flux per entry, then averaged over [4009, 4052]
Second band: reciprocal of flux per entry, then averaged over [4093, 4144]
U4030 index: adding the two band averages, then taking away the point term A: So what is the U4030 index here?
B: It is 0.10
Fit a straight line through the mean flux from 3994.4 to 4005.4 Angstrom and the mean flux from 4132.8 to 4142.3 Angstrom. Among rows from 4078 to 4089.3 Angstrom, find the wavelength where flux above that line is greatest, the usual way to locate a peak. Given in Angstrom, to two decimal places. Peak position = 4080.81 Angstrom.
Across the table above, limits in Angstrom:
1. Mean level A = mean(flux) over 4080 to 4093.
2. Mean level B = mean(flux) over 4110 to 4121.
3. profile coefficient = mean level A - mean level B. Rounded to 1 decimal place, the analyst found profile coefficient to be 0.8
